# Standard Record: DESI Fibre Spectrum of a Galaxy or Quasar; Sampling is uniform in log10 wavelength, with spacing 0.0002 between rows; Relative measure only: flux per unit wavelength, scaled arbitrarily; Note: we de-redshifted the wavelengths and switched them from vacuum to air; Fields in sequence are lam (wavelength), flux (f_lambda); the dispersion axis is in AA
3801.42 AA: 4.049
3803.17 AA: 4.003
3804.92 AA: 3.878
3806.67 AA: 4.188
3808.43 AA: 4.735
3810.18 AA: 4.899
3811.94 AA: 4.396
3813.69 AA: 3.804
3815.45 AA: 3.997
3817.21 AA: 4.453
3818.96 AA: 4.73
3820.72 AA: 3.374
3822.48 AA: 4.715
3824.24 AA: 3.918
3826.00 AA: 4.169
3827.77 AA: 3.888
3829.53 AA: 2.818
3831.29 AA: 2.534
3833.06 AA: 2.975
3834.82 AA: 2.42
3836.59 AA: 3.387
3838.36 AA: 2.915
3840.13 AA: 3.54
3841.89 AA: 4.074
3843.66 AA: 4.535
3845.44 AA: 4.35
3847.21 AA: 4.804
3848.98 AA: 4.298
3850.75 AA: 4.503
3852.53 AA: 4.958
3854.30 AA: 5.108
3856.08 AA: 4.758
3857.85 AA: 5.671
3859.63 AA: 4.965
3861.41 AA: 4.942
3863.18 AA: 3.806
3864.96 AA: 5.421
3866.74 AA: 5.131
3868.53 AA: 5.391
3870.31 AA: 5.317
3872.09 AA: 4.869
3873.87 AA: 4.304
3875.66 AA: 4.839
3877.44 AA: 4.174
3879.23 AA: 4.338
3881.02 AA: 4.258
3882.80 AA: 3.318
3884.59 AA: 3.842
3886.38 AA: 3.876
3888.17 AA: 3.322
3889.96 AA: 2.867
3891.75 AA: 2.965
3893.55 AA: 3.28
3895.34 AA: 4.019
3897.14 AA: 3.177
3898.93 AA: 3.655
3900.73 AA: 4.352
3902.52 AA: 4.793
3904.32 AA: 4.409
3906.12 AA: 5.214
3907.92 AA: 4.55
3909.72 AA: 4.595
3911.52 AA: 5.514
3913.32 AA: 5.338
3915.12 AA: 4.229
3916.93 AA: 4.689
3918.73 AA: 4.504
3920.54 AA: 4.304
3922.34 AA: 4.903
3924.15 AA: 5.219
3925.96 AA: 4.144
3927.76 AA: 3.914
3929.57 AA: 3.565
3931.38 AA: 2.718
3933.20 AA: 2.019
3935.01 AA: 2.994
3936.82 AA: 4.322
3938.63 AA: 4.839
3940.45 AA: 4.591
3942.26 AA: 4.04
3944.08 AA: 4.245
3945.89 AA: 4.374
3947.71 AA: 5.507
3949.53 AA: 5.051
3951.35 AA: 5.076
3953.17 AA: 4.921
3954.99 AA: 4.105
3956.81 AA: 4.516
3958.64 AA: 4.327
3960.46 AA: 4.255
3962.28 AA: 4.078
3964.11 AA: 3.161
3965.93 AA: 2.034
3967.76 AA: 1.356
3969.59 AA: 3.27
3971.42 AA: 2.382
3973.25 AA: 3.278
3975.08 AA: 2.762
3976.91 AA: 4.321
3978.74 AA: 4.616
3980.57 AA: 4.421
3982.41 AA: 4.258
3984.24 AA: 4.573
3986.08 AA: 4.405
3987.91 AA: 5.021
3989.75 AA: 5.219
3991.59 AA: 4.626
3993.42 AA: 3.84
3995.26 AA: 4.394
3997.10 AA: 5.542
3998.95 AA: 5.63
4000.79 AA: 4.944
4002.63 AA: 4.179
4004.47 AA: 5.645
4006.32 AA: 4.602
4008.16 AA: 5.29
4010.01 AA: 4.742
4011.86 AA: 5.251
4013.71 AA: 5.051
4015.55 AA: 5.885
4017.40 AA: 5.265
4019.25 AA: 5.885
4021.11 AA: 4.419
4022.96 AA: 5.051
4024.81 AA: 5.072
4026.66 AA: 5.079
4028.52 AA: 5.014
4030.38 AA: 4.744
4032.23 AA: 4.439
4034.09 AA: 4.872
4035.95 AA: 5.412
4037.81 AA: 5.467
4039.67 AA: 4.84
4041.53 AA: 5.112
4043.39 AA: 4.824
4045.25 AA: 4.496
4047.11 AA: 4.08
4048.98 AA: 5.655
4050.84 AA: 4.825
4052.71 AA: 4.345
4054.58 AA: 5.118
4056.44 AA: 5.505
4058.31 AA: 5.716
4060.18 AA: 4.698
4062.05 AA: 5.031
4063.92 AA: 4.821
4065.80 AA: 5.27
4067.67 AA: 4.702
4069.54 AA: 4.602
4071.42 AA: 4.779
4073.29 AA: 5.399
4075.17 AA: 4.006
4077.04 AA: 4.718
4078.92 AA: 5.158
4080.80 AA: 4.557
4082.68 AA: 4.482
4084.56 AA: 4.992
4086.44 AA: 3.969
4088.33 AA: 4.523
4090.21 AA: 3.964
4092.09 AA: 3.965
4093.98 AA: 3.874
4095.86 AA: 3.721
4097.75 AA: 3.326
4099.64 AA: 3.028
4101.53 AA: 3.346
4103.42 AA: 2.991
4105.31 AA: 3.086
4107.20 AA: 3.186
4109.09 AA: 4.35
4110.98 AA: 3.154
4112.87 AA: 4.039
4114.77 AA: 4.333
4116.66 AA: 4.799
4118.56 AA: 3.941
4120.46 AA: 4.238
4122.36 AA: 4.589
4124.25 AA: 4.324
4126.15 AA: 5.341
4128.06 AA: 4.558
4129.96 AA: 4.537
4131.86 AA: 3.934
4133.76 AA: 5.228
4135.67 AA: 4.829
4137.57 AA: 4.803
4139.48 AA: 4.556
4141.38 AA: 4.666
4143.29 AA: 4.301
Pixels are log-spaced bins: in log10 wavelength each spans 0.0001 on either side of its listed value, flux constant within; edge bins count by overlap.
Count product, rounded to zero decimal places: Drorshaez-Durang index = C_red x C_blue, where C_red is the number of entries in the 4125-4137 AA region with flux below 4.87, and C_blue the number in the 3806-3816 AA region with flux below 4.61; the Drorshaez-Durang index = 16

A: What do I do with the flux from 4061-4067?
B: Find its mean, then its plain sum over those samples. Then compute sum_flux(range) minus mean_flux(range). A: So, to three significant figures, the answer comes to 10.1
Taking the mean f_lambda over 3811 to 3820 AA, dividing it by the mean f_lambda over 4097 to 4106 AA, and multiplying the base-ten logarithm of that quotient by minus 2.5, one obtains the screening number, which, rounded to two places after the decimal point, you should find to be -0.33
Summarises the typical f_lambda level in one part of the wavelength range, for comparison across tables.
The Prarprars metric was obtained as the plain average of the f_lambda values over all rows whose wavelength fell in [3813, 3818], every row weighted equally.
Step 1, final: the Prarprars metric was 4.08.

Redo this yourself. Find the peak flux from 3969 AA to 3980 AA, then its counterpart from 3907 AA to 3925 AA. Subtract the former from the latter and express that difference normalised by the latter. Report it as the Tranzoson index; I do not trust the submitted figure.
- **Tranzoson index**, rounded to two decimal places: 0.16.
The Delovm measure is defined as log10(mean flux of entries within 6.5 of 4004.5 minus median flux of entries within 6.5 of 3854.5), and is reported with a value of -1.3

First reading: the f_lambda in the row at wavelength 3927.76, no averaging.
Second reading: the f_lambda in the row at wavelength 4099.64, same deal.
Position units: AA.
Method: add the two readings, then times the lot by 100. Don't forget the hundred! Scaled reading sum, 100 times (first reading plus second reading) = 694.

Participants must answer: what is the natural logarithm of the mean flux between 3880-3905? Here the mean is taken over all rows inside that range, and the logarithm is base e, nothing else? 1.31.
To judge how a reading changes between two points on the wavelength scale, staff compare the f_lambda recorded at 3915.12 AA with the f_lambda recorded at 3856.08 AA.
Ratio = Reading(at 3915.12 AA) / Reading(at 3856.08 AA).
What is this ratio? 0.89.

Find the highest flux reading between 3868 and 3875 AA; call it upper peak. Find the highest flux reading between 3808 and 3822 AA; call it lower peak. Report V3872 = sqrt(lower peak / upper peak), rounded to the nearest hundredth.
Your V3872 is 0.95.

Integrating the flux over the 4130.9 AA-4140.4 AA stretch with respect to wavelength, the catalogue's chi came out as 44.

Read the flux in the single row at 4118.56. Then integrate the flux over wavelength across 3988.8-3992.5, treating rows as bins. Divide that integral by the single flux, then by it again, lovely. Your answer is 1.2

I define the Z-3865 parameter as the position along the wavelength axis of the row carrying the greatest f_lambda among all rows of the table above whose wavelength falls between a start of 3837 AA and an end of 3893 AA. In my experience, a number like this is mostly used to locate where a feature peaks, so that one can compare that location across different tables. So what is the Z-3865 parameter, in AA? 3857.85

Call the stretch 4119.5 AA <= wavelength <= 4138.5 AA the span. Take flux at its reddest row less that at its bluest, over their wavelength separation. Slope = 0.03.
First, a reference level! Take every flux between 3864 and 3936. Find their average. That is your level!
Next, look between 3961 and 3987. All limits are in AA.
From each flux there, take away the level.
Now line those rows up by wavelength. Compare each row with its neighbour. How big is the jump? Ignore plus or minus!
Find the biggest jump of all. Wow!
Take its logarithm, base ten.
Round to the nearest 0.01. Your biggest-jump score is 0.28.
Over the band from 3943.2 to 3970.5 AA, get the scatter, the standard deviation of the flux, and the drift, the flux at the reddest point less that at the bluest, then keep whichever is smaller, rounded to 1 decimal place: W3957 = -1.0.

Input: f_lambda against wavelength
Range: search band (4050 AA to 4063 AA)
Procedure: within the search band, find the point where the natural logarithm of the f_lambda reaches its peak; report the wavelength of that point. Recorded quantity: 4058.31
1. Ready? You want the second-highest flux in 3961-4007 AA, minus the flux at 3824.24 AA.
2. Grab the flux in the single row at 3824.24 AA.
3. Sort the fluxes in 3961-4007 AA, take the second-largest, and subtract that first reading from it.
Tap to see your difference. 1.7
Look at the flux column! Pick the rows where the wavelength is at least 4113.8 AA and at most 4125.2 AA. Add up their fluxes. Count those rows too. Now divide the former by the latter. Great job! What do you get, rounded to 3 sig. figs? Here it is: 4.37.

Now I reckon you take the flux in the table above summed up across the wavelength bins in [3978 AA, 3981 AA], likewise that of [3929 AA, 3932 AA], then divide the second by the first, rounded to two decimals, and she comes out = 0.69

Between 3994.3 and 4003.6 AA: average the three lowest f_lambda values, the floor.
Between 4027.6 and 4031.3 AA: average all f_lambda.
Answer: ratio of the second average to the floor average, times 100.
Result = 108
